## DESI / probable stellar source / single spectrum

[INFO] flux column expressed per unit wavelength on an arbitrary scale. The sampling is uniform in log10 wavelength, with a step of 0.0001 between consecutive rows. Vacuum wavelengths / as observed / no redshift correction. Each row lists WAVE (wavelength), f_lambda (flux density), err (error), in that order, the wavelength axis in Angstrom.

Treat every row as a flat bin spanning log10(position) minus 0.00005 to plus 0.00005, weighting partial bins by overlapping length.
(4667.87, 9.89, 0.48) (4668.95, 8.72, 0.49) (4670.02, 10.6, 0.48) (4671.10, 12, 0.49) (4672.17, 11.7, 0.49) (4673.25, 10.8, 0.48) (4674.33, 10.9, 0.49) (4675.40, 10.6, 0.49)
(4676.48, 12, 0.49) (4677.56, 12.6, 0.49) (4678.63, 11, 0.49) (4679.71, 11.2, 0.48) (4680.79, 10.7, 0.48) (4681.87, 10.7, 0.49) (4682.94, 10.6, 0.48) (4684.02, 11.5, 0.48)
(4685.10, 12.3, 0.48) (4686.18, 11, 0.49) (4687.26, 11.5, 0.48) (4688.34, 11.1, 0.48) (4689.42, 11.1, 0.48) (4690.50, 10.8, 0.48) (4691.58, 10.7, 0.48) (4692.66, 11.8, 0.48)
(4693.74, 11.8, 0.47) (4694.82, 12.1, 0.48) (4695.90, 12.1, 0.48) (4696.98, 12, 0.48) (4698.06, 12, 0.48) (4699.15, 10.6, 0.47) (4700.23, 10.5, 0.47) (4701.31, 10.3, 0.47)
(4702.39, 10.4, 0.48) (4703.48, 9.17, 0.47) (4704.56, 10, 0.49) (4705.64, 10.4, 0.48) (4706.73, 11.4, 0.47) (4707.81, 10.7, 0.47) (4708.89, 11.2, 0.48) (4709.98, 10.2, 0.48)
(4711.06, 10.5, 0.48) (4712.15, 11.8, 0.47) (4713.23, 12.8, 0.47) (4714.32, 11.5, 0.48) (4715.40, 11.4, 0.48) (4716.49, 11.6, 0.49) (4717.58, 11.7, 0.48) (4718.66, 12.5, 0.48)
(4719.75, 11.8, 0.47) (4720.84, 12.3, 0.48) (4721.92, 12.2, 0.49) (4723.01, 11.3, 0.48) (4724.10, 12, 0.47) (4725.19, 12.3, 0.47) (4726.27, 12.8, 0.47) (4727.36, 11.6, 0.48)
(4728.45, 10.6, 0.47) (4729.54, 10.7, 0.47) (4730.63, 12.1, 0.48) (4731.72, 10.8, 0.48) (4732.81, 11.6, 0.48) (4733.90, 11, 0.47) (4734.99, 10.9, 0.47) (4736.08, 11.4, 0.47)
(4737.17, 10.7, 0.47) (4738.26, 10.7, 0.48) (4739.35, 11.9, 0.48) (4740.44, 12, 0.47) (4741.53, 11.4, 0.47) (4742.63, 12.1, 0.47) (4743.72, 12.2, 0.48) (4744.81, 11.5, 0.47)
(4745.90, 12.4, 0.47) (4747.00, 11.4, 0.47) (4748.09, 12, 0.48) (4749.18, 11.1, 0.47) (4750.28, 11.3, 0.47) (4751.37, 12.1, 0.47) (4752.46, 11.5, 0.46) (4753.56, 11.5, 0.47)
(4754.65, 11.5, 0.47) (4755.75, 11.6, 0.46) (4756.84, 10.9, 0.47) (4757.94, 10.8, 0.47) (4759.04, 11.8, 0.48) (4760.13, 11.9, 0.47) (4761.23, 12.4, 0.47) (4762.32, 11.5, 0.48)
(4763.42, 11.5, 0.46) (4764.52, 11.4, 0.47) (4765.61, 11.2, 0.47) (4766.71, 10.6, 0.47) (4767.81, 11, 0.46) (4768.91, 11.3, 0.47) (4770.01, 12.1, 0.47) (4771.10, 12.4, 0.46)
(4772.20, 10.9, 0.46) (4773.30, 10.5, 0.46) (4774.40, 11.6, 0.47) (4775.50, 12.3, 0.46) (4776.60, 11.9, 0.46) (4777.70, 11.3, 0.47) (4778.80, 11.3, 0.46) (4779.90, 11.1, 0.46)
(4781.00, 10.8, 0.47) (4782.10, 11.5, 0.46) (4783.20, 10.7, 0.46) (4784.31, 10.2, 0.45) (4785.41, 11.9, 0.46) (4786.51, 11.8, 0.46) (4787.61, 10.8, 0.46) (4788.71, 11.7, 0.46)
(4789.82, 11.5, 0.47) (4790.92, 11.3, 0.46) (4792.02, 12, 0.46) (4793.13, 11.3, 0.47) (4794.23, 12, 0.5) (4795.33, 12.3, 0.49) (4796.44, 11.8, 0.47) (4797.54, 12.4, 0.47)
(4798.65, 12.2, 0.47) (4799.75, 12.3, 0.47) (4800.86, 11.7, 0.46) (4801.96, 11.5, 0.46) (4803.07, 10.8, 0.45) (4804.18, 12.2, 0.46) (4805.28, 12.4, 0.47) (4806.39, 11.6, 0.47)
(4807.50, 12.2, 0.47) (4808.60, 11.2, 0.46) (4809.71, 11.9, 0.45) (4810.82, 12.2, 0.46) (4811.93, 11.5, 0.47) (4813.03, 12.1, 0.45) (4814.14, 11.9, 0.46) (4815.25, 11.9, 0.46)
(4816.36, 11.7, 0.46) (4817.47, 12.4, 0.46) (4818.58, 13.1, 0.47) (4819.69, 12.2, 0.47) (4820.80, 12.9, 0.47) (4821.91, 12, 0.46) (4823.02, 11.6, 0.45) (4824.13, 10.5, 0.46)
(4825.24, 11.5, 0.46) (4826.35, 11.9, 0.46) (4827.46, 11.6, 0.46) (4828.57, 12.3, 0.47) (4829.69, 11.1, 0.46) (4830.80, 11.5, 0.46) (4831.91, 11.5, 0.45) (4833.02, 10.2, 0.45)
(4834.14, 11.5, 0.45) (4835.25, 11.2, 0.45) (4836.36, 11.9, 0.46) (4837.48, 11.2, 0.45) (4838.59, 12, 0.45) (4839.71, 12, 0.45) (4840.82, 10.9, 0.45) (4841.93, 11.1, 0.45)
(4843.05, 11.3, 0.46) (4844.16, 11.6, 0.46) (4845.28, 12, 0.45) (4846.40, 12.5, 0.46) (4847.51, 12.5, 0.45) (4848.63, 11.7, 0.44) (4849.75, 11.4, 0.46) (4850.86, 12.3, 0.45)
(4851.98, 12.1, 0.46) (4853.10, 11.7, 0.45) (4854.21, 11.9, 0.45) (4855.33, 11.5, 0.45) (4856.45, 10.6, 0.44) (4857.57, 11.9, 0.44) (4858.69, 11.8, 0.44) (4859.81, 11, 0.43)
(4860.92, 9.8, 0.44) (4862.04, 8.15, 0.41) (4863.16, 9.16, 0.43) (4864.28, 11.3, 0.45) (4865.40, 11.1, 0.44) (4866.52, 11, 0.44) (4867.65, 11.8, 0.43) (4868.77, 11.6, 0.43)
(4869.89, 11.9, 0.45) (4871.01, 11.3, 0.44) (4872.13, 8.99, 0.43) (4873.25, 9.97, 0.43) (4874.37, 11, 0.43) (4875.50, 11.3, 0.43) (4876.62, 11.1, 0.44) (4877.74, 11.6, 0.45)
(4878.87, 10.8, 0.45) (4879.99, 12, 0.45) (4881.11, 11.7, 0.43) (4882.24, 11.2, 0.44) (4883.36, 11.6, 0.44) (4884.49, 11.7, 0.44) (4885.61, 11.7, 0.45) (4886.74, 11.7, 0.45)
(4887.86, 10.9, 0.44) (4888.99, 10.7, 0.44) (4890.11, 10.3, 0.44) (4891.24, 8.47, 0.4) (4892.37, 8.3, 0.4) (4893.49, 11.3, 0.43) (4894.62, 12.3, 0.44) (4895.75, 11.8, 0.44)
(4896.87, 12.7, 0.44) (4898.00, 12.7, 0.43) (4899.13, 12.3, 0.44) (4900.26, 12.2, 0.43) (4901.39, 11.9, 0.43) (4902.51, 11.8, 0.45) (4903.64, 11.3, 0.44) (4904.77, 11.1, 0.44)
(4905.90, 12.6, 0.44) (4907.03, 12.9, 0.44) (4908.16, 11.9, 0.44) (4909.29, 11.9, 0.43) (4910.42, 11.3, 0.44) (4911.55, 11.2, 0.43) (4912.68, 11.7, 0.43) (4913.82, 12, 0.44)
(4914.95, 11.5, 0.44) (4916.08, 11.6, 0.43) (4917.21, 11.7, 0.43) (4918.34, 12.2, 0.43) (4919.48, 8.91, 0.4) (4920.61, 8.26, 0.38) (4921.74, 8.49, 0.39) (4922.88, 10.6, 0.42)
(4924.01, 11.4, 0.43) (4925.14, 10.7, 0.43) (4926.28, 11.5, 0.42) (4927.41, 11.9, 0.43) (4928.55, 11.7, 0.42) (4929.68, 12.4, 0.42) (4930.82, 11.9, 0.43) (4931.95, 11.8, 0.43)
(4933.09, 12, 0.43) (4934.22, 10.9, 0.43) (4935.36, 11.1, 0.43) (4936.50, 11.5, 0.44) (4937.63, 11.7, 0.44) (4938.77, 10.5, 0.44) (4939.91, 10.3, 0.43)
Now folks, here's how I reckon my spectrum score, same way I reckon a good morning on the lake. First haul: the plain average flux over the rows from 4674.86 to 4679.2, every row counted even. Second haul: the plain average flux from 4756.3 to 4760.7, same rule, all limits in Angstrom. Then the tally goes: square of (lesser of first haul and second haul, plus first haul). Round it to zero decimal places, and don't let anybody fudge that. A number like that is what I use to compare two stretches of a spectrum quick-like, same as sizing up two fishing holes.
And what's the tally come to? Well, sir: 524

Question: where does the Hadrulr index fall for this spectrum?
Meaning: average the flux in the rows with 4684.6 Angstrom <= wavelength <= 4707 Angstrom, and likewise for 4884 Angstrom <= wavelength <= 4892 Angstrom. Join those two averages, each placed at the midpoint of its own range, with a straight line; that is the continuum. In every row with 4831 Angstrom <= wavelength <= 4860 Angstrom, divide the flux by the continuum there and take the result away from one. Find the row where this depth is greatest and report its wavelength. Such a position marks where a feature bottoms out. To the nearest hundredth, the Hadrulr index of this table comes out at 4833.02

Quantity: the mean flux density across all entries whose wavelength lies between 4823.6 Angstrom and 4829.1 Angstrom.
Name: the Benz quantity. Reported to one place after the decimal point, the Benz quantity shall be 11.6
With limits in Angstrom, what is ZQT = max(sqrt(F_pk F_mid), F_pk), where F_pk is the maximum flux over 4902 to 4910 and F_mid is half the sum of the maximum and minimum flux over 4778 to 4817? 12.9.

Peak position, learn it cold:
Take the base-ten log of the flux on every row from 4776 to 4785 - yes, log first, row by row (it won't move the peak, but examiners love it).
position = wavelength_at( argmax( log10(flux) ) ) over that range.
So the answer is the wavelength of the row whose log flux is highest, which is 4776.60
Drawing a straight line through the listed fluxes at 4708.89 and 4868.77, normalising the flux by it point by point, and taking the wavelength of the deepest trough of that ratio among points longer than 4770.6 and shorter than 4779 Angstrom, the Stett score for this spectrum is 4773.30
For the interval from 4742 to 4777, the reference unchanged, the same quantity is 4773.30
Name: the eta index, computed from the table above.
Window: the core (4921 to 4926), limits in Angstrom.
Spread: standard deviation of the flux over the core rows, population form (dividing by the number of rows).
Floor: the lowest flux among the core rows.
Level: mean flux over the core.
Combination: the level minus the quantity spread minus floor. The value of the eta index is 17.7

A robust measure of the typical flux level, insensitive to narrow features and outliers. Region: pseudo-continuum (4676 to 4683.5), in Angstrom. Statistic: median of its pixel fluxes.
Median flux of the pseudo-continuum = 11.0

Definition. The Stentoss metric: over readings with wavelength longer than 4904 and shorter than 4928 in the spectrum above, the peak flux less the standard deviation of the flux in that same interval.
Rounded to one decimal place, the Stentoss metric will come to 11.7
